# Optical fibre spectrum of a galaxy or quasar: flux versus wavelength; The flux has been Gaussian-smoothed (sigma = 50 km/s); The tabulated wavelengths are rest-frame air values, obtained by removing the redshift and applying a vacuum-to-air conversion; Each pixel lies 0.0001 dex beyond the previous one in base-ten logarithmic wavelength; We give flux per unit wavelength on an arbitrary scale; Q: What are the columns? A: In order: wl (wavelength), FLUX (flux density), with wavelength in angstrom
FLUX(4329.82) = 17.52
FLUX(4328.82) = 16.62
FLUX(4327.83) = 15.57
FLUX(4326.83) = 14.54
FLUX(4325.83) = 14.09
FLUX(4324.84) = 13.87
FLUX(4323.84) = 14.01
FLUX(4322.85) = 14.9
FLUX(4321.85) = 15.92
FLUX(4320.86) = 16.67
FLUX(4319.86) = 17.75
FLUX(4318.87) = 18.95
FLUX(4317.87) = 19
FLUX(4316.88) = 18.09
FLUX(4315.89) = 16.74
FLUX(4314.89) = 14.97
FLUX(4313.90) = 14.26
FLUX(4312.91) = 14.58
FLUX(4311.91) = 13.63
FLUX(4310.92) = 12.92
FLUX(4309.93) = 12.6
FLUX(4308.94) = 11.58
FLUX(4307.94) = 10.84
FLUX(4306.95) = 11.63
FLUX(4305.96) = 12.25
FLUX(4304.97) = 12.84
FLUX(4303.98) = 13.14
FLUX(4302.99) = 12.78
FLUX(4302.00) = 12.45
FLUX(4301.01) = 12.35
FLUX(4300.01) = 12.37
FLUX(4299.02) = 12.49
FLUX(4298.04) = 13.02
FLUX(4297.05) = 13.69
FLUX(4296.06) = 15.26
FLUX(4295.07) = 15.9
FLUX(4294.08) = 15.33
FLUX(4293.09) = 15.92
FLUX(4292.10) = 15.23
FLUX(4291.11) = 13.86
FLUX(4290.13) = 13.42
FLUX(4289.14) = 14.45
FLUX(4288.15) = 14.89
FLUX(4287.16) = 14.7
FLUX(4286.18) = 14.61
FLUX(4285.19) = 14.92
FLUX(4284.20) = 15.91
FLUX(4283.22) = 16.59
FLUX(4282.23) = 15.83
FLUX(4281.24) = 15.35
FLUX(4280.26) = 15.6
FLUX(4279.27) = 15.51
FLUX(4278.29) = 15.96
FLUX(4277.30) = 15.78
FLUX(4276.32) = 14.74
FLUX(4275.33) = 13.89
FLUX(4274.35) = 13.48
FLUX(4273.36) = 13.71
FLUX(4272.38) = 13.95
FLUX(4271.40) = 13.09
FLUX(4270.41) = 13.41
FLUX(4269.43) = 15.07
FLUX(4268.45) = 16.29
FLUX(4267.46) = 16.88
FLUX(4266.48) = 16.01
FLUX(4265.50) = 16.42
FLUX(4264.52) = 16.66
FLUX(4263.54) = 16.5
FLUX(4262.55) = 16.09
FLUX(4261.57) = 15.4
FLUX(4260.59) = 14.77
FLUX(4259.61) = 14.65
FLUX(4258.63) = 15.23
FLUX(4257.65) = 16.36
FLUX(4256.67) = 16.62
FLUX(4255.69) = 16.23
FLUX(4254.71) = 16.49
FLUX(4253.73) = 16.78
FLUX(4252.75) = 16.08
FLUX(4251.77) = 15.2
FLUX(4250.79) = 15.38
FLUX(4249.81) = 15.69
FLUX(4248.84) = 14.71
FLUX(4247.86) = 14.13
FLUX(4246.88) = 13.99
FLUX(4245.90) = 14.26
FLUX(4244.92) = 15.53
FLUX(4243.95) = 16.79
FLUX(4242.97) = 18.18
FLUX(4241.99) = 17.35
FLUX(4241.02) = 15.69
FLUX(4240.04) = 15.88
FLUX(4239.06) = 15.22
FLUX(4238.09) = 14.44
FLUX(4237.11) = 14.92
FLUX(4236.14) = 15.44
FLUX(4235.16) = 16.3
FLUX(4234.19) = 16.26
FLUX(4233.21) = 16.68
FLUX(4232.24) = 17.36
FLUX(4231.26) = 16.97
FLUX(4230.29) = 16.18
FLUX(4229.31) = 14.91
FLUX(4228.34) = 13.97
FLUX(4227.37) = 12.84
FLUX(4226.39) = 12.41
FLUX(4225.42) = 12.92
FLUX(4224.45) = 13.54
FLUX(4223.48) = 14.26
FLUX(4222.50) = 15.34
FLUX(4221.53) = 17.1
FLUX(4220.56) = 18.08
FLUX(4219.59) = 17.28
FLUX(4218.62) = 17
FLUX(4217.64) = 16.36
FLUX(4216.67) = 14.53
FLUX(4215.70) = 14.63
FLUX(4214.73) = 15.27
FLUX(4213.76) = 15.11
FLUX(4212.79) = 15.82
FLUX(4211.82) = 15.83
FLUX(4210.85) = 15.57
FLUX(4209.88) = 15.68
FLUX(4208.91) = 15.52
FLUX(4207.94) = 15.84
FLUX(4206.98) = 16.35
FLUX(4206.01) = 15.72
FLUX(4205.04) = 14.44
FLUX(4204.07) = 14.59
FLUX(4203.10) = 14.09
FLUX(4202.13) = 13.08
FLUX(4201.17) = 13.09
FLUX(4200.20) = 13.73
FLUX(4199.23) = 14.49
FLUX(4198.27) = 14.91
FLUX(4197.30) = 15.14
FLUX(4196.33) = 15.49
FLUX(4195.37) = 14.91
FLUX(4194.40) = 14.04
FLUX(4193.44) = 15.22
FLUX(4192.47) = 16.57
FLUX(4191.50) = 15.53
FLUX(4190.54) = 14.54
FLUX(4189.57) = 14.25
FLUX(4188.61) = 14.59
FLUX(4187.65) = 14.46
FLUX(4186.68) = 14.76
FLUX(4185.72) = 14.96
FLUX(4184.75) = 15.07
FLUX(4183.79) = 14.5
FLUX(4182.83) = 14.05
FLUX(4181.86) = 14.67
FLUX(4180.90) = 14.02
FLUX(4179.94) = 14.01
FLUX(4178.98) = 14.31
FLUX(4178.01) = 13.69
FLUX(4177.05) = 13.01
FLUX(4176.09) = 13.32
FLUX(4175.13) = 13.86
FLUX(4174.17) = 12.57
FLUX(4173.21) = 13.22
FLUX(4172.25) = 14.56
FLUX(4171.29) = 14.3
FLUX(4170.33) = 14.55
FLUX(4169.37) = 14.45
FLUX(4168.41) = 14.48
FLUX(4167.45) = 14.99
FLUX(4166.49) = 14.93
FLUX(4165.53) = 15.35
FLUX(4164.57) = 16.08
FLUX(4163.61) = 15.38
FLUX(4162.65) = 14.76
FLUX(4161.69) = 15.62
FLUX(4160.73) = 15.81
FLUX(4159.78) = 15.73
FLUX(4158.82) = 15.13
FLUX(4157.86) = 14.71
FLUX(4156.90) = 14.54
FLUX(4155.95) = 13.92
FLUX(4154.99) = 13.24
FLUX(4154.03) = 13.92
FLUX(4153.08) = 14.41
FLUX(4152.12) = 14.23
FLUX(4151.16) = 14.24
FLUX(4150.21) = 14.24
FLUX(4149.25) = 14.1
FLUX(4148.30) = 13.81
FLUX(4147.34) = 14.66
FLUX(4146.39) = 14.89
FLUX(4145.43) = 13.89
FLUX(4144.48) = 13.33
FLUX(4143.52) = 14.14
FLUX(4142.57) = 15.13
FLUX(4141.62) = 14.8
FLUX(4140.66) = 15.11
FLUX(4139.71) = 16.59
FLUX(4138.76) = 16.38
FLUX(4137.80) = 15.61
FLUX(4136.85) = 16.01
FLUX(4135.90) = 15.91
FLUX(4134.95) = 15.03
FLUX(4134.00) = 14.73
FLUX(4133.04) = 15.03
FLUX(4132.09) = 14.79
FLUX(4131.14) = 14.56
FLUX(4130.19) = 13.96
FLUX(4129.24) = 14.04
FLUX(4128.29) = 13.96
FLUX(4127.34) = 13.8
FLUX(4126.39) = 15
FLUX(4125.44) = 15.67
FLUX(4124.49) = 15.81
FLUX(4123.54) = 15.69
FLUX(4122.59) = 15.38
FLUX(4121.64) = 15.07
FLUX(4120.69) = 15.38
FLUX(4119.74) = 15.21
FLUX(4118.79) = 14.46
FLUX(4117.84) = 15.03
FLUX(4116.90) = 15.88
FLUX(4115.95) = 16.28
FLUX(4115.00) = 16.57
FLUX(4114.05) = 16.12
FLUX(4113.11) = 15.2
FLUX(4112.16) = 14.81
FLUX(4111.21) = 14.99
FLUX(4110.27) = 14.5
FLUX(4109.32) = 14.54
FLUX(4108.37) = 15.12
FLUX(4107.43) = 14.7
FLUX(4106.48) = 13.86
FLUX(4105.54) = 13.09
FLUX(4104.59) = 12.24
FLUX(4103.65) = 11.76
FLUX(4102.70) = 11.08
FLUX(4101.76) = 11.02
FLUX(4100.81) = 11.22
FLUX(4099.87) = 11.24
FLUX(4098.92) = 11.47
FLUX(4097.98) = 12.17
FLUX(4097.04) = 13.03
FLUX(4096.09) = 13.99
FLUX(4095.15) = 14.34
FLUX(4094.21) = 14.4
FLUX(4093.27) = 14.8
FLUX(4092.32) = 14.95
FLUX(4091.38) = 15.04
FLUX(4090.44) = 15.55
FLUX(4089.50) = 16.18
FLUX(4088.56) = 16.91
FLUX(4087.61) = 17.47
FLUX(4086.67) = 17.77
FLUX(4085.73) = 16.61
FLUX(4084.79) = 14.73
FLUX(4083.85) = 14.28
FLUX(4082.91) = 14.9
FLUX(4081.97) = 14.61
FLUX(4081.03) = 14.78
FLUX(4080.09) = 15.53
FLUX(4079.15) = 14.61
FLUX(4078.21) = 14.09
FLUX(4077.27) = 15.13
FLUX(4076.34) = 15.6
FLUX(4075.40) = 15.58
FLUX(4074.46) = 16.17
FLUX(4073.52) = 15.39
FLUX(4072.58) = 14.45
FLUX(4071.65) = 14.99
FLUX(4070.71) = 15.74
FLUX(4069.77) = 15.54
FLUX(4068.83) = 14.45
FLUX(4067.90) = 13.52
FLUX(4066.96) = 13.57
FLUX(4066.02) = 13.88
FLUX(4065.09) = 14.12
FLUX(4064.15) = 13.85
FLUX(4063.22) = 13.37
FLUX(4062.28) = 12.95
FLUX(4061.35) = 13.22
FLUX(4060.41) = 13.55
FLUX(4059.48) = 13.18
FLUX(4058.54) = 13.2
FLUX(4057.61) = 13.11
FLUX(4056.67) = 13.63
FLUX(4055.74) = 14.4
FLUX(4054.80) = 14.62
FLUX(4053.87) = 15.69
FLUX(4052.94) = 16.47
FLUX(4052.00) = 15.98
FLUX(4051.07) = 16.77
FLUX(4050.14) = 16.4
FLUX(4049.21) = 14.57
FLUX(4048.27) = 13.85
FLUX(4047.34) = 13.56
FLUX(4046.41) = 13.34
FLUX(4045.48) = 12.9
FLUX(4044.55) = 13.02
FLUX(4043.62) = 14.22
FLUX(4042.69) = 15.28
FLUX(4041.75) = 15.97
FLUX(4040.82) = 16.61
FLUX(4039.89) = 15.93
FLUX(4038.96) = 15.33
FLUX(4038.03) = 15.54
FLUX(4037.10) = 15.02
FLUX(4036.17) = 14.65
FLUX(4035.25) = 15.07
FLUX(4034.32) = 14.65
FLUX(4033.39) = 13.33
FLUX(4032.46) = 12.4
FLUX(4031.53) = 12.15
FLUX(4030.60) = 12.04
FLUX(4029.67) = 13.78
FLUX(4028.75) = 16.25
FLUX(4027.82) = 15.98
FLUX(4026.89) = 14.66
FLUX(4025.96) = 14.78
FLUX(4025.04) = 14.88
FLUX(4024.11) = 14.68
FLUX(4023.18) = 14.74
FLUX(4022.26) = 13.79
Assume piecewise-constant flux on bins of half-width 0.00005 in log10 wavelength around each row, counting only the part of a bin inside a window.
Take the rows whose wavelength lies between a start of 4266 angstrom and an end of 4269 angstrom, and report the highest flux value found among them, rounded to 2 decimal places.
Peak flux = 16.88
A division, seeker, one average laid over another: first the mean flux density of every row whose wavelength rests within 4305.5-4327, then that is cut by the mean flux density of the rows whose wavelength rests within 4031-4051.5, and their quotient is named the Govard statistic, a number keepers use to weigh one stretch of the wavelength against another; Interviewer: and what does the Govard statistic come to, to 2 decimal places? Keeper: 1.01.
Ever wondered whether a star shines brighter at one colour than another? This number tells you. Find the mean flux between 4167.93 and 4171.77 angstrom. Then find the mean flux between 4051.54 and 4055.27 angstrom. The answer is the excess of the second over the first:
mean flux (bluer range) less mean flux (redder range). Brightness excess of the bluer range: 1.2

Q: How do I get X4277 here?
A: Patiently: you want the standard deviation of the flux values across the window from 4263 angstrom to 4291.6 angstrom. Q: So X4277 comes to 1.1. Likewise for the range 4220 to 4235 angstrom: 1.8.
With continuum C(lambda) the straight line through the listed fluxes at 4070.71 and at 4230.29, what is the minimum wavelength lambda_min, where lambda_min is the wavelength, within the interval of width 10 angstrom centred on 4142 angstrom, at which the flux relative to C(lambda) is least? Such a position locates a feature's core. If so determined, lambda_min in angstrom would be 4144.48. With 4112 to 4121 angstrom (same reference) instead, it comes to 4118.79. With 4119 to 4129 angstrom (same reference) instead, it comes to 4127.34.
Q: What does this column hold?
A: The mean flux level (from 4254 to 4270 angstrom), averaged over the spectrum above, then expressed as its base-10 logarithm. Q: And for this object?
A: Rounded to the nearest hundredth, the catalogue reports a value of 1.20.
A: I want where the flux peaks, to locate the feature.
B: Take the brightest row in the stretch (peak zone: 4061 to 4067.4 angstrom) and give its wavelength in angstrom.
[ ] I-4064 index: 4065.09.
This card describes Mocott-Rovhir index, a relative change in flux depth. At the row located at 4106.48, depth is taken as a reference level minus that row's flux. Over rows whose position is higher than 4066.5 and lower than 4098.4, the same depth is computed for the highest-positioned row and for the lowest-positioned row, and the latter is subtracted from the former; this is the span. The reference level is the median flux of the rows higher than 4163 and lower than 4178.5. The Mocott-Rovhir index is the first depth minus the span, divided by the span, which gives -1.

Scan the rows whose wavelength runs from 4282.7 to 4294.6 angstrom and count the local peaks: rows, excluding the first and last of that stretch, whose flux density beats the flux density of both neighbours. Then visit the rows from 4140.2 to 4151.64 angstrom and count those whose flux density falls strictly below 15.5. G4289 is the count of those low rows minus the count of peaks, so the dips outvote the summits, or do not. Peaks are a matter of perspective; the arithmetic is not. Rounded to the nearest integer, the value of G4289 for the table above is 10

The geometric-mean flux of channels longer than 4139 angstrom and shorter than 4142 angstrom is 15.5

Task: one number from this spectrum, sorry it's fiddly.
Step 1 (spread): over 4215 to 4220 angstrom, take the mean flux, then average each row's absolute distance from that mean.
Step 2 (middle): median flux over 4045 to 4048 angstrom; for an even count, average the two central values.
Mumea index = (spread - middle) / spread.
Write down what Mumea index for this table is -11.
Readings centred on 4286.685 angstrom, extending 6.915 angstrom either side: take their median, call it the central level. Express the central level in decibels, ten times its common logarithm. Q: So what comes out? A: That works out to 11.8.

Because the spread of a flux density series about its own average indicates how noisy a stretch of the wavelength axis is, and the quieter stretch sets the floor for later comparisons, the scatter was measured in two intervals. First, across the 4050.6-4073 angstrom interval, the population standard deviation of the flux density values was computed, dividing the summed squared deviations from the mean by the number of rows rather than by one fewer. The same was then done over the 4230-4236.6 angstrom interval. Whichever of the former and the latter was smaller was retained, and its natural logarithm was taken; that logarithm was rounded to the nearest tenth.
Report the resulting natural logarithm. -0.6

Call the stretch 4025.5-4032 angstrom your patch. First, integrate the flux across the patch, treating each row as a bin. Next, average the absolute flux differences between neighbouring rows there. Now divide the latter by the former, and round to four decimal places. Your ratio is 0.0109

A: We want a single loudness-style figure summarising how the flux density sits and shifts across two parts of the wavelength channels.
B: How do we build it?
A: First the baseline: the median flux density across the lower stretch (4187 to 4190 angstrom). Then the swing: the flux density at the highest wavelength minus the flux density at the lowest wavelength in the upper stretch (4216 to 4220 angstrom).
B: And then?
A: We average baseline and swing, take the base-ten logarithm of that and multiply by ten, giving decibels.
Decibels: 9.3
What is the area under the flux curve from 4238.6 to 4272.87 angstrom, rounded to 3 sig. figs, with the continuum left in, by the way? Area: 536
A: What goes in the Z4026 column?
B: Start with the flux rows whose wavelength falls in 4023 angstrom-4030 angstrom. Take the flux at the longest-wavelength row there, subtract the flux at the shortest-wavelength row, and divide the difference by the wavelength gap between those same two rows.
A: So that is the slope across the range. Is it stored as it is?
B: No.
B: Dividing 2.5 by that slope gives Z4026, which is -17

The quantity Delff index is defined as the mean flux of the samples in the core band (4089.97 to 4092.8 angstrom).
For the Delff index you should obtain 15.2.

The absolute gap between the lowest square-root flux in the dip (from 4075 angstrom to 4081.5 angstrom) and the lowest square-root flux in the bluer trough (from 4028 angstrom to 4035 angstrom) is 0.284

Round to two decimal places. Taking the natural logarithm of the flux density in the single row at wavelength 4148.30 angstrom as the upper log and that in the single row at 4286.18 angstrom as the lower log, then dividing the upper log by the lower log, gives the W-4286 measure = 0.98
